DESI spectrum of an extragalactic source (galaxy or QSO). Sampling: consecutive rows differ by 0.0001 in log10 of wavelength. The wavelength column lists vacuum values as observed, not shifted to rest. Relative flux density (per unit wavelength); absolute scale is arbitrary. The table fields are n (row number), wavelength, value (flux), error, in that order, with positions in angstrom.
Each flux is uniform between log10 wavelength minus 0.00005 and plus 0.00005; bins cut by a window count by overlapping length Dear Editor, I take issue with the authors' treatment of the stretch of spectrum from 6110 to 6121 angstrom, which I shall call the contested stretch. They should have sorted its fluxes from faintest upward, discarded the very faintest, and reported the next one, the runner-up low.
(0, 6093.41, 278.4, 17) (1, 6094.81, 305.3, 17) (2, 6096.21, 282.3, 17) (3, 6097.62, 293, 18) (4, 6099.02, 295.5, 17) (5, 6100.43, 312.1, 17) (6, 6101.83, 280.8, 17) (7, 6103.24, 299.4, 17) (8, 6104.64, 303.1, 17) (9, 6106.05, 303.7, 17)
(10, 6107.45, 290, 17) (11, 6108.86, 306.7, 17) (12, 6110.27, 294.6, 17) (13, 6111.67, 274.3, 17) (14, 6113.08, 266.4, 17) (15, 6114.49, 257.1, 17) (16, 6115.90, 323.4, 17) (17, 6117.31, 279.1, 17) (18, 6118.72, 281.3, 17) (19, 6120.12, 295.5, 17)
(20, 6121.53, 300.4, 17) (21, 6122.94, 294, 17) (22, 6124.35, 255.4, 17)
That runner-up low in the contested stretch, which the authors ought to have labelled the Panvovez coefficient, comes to 266.4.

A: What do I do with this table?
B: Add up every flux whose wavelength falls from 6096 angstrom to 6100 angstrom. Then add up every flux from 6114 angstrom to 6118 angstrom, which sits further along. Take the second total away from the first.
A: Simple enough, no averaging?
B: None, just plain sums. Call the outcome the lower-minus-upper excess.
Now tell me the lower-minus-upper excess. 11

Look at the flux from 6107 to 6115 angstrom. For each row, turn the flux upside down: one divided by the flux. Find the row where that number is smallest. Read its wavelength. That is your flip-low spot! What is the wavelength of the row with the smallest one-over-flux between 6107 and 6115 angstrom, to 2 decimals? 6108.86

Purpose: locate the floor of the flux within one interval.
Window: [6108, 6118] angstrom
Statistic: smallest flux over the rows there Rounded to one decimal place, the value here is 257.1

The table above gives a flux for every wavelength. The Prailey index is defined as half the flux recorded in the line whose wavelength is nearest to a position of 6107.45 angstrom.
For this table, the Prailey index 145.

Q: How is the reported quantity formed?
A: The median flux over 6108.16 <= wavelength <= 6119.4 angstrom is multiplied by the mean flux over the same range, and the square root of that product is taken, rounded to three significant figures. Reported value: 283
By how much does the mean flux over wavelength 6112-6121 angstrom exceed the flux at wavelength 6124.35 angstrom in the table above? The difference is 28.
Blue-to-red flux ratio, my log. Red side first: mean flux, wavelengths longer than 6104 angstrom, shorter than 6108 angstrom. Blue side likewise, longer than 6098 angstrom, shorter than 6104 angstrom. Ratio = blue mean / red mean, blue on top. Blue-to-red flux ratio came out 0.99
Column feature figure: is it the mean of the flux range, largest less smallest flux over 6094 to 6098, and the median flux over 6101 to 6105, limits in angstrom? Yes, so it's 161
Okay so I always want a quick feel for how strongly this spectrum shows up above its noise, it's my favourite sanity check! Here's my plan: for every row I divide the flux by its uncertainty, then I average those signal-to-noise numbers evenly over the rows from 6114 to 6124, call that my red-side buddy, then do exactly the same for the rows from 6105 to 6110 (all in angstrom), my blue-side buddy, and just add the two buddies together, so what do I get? 34.7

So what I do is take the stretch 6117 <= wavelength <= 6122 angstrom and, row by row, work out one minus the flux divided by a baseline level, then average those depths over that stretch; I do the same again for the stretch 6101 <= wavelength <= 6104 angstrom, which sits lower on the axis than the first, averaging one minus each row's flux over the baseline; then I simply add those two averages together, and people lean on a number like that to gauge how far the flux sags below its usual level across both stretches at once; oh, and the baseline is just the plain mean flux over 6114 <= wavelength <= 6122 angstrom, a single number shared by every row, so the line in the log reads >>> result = -0.001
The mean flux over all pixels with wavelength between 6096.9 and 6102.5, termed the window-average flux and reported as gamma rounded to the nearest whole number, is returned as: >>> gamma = 295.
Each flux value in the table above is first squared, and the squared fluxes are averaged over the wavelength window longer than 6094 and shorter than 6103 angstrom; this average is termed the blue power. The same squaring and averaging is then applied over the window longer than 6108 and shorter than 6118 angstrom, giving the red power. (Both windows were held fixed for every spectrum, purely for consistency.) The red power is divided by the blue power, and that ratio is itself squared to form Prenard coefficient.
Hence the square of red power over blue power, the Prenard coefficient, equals 0.89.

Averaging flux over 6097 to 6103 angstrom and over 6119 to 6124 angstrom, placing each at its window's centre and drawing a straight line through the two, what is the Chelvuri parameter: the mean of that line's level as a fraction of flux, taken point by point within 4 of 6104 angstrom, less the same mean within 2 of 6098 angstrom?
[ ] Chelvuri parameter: -0.02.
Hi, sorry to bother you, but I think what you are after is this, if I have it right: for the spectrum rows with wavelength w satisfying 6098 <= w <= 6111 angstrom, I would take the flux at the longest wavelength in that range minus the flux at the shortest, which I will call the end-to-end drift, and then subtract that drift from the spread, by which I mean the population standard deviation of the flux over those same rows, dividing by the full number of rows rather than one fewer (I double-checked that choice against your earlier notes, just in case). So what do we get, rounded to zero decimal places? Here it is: 10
